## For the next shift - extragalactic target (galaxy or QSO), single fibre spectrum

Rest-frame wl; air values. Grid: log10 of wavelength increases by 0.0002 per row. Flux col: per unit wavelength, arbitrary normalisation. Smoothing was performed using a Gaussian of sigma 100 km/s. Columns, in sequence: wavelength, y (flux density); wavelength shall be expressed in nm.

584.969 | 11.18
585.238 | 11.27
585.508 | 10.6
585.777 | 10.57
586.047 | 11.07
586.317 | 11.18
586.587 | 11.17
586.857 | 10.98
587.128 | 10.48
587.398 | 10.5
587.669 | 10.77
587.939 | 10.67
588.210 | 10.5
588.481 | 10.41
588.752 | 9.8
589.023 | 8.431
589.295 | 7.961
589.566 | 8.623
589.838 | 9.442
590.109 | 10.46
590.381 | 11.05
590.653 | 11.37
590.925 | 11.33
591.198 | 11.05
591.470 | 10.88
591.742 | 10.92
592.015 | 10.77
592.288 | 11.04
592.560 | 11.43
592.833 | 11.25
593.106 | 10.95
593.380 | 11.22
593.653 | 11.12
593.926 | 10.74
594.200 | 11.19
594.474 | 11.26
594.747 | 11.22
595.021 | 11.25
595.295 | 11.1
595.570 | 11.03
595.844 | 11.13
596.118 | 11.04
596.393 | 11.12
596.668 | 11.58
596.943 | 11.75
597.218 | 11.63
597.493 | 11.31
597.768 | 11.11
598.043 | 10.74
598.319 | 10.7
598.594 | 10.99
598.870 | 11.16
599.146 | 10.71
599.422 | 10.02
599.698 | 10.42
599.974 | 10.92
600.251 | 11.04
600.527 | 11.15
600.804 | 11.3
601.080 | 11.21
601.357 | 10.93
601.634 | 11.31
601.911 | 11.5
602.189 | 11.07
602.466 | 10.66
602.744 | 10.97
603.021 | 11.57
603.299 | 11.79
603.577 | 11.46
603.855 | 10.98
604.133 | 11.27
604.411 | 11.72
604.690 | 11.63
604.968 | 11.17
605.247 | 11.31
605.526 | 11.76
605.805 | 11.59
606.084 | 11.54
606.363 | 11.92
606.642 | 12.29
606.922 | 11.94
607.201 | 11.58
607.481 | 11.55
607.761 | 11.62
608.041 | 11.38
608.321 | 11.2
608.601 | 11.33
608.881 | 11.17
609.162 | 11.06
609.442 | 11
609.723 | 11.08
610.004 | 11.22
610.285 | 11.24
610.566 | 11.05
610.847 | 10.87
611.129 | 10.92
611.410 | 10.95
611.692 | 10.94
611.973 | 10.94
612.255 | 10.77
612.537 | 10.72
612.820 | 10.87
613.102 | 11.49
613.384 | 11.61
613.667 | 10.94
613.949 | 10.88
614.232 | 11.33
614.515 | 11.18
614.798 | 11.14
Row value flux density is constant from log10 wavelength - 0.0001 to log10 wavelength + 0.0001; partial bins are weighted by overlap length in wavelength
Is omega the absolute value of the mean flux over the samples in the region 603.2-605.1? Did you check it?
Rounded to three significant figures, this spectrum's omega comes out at 11.4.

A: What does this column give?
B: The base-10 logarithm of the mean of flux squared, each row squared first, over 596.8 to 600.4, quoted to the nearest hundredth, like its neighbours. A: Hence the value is 2.08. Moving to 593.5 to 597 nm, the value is 2.10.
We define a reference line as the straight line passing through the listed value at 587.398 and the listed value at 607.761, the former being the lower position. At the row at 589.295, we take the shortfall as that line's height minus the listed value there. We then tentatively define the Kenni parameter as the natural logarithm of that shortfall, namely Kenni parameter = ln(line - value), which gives 0.97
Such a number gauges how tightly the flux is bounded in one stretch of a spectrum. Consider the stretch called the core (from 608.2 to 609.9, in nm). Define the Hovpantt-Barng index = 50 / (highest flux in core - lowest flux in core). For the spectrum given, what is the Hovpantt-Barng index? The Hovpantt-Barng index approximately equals 152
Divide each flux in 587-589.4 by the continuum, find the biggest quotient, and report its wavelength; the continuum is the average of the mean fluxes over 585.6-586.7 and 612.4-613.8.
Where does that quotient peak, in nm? 587.669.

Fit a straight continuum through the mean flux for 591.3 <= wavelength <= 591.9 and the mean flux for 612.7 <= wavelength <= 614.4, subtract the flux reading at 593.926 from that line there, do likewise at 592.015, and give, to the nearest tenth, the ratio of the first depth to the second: 1.4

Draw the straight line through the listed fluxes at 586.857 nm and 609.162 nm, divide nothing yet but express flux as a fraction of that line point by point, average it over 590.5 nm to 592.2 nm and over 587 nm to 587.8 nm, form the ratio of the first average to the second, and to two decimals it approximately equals 1.04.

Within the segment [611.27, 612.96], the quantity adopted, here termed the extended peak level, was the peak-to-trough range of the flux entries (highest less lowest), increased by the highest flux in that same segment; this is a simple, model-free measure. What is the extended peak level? 11.2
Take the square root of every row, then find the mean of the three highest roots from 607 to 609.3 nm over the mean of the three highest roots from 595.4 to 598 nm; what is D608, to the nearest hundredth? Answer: 1.00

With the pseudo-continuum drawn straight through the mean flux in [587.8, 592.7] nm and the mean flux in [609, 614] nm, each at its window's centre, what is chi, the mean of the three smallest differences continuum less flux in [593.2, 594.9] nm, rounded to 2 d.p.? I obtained -0.76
